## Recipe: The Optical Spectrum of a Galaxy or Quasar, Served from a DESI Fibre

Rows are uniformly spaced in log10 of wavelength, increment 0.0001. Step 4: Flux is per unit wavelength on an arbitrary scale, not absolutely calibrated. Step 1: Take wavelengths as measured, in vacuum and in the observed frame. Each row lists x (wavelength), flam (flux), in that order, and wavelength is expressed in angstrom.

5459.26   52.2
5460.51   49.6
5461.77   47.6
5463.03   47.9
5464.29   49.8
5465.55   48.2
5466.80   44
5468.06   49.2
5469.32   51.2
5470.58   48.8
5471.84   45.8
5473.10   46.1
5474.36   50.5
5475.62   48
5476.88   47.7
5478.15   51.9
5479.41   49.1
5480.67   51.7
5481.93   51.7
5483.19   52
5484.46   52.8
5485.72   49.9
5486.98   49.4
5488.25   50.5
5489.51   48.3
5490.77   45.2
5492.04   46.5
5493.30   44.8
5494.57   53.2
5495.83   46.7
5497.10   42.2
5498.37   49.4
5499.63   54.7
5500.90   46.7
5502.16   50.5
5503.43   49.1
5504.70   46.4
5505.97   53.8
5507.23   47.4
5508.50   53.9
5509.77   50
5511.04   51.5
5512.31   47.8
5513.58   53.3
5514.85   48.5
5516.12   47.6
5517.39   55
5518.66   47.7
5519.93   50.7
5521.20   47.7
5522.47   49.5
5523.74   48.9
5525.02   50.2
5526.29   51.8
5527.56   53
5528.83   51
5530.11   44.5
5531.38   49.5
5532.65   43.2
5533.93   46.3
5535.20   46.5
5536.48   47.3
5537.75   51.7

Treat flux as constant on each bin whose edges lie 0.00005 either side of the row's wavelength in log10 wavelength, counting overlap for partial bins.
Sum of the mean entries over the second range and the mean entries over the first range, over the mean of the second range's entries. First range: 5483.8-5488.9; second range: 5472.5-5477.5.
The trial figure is 2.05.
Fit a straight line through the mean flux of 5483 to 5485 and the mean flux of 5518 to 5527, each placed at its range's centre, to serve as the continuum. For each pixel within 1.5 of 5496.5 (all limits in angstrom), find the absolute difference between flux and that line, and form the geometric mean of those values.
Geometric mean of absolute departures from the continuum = 6.6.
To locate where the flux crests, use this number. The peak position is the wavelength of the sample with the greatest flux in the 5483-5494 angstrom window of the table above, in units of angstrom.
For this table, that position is 5484.46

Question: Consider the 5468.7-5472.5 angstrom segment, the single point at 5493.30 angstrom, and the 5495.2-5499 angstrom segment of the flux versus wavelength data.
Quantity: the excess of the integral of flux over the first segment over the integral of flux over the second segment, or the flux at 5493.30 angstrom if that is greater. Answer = 45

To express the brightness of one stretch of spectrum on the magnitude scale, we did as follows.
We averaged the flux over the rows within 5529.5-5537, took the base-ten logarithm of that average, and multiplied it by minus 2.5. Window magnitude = -4.16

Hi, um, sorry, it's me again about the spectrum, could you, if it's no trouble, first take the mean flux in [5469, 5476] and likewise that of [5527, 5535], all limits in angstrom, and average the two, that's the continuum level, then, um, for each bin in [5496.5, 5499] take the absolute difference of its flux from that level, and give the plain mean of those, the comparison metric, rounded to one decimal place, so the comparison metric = 3.6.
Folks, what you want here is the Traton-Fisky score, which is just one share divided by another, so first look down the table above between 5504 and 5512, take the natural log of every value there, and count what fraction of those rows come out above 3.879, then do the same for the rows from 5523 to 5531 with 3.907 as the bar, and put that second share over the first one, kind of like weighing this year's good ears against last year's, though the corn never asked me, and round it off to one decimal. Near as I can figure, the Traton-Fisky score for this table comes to 1.0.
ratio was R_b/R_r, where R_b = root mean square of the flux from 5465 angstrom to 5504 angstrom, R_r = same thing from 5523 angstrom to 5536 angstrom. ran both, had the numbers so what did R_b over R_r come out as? 1.01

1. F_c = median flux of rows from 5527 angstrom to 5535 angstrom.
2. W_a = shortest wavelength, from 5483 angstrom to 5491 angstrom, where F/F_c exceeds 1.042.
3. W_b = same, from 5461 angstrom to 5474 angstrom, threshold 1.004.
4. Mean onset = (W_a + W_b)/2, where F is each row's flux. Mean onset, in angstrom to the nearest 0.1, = 5473.7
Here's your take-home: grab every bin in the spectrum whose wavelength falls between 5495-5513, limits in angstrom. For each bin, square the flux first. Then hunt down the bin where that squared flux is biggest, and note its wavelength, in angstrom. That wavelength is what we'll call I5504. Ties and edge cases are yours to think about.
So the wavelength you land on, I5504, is 5499.63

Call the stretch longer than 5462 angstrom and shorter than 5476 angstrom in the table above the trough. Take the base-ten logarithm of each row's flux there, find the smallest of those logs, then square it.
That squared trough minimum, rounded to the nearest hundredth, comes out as 2.70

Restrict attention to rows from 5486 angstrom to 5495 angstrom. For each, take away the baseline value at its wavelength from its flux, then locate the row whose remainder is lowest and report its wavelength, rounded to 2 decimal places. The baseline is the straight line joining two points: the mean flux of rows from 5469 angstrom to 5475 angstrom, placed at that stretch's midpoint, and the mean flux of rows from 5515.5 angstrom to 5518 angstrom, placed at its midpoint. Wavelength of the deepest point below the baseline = 5493.30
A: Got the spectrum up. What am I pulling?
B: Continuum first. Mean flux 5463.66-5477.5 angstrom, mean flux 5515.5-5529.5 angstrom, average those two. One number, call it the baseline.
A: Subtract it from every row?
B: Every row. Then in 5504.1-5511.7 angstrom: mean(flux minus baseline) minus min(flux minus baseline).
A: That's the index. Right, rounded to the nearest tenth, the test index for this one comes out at 4.1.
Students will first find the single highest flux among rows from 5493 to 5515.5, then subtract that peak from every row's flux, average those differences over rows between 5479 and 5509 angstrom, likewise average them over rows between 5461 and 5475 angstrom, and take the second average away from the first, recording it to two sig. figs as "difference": 1.3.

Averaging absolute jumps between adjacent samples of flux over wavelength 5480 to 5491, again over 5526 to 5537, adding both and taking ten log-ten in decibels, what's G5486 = 6.5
